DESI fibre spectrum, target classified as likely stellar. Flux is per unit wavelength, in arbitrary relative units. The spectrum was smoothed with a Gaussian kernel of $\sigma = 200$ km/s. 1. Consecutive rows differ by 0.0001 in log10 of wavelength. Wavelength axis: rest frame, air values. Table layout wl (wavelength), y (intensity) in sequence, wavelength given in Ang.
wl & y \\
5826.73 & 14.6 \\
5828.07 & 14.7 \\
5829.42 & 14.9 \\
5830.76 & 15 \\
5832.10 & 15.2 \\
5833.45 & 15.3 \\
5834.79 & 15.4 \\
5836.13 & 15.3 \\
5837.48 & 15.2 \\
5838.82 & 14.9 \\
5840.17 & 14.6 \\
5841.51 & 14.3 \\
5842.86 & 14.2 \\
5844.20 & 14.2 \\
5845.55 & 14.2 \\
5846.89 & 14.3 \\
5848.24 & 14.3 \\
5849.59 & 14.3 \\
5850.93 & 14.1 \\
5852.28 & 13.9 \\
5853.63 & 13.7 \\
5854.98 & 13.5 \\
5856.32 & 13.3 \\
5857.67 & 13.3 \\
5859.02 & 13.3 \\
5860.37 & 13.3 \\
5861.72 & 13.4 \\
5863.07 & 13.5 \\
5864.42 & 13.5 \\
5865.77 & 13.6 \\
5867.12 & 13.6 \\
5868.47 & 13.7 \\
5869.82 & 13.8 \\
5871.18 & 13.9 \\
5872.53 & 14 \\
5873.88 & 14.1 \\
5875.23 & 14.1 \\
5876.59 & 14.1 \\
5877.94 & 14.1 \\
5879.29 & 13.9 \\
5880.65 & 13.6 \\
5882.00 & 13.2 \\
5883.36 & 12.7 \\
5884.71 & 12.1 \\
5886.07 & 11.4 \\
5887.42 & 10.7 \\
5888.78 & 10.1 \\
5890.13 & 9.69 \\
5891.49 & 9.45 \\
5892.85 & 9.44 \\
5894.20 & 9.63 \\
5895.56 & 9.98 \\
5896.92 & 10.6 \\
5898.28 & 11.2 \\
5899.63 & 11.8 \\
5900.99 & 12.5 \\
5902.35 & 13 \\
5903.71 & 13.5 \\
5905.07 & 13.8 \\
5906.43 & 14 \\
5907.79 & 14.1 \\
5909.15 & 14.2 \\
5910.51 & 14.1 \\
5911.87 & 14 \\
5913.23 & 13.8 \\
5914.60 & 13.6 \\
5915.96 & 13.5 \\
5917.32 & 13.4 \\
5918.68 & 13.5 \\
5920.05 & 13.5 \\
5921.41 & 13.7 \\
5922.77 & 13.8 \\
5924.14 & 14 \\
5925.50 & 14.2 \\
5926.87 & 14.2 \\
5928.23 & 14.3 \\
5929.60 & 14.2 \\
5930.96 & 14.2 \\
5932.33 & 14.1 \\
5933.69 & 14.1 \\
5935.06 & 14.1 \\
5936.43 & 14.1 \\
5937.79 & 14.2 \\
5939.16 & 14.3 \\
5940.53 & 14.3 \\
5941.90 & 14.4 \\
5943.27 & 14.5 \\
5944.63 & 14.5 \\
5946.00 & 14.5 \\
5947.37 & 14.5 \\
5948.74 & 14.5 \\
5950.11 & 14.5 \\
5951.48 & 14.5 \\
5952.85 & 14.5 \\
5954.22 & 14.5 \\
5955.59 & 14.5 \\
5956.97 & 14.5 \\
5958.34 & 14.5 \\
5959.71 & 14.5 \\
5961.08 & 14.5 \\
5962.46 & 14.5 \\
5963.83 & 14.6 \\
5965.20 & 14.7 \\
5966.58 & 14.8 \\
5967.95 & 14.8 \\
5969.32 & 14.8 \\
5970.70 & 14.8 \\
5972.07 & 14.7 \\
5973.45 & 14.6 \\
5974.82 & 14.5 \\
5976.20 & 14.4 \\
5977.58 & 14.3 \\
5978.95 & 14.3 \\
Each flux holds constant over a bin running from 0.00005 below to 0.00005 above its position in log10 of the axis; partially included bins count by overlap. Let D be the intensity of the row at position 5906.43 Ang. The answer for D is 14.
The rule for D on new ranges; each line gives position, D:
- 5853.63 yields 13.7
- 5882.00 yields 13.2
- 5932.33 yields 14.1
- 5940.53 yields 14.3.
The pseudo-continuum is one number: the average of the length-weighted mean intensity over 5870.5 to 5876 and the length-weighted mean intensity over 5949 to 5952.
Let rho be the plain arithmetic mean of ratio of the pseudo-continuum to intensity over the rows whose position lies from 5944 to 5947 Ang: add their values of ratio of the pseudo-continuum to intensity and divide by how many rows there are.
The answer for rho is 0.983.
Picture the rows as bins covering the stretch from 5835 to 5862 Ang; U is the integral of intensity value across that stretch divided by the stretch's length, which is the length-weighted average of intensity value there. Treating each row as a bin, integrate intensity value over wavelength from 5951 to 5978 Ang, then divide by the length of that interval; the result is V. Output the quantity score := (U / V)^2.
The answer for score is 0.94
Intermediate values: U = 14.1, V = 14.6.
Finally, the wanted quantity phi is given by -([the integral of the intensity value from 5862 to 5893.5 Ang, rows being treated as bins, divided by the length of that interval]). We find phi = -12.7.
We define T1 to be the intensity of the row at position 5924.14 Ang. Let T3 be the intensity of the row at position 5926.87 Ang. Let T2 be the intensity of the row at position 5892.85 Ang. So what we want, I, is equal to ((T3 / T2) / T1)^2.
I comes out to 0.0115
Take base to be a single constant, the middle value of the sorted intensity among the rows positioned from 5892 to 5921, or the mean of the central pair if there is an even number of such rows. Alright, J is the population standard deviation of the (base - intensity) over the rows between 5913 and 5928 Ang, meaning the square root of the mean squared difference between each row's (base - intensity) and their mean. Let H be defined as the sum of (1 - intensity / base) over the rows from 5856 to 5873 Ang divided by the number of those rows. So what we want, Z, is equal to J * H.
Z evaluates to -0.0011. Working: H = -0.004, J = 0.27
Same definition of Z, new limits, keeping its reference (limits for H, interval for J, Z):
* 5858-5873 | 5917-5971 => -0.0026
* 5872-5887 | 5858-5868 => 0.0010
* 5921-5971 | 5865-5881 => -0.0131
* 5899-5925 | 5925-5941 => -0.0004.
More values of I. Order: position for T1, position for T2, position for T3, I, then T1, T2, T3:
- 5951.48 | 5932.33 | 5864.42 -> 0.0044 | 14.5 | 14.1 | 13.5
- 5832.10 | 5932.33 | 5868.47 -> 0.0041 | 15.2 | 14.1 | 13.7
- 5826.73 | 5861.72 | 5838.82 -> 0.0058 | 14.6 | 13.4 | 14.9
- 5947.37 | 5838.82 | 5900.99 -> 0.0033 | 14.5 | 14.9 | 12.5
